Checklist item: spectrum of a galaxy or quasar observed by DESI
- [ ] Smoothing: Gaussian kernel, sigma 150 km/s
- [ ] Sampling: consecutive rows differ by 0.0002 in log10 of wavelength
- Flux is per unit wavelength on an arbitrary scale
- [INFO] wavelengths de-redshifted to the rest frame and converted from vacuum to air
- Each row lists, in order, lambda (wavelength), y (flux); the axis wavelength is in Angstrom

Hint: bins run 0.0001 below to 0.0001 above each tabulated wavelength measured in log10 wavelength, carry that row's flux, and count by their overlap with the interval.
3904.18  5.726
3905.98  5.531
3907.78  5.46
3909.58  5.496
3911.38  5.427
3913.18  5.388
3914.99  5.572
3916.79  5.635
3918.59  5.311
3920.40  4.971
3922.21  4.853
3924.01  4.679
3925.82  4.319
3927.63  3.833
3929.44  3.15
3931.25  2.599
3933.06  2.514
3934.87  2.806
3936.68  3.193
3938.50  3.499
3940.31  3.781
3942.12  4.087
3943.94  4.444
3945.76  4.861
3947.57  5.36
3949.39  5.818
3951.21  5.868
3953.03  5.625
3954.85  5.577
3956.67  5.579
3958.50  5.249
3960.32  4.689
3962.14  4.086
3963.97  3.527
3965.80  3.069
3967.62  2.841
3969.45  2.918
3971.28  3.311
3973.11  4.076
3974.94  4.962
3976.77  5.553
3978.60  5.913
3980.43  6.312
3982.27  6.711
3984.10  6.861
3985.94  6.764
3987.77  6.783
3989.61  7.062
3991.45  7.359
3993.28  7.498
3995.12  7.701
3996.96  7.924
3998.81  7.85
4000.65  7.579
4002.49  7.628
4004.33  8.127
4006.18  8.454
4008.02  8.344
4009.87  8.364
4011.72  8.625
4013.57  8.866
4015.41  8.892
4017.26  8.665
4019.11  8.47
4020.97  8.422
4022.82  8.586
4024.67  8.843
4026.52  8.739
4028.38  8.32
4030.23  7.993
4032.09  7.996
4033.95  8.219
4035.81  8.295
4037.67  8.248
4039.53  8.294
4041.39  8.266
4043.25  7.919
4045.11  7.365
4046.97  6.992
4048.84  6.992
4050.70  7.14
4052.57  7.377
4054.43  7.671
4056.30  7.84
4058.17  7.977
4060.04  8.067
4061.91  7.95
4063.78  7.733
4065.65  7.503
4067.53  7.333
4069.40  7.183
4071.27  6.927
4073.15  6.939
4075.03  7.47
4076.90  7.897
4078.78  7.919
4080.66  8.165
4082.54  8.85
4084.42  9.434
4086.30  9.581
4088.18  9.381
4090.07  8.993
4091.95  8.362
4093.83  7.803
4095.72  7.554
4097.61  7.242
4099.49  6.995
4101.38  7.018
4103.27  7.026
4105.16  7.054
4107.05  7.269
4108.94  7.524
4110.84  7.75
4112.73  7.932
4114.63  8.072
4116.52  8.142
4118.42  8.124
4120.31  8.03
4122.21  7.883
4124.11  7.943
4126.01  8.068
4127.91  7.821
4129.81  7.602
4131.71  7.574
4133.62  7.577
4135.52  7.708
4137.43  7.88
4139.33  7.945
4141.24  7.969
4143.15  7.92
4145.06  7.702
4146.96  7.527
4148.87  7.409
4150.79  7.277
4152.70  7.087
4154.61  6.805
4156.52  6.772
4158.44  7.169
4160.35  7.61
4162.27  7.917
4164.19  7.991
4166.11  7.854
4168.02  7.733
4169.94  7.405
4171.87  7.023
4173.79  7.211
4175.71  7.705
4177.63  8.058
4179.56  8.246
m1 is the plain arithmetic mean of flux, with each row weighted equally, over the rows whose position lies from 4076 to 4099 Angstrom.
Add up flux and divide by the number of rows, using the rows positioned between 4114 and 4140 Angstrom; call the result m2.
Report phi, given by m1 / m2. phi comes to 1.07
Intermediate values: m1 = 8.4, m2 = 7.88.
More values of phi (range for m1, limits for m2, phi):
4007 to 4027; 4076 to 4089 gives 0.99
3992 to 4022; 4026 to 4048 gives 1.02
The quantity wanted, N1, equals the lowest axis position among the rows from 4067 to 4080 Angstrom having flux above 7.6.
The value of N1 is 4076.90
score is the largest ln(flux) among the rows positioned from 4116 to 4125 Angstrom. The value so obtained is 2.10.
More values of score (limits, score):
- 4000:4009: 2.13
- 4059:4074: 2.09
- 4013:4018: 2.19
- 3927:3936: 1.34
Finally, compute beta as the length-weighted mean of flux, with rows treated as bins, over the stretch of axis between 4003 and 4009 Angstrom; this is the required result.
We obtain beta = 8.3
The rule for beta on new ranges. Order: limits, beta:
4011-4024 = 8.7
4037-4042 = 8.3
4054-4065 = 7.9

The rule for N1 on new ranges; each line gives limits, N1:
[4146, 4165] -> 4160.35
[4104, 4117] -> 4110.84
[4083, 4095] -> 4084.42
